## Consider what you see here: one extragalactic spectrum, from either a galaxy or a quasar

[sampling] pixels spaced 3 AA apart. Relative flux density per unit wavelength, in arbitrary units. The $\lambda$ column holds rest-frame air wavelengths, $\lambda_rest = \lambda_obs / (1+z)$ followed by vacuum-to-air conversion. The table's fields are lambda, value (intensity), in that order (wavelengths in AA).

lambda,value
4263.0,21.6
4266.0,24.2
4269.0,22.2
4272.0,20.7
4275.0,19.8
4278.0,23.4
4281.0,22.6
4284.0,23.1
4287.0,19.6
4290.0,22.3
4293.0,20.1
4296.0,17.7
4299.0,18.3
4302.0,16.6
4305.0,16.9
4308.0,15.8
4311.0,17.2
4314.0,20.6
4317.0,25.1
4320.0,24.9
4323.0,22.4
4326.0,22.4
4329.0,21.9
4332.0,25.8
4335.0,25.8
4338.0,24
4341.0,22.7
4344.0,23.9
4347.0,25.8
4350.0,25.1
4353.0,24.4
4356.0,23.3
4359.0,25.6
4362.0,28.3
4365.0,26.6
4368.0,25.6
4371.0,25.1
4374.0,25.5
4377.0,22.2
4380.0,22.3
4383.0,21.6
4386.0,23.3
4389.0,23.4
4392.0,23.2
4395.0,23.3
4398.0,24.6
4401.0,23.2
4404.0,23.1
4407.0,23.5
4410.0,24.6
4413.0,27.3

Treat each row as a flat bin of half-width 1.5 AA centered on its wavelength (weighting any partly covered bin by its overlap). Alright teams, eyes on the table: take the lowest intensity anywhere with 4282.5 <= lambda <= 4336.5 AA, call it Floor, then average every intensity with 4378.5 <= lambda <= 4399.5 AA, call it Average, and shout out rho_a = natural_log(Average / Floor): 0.4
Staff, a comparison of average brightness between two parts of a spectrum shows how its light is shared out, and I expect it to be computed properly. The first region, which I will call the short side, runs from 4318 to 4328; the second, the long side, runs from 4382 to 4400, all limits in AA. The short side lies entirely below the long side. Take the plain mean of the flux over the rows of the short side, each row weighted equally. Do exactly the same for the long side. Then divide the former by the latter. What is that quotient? 1.00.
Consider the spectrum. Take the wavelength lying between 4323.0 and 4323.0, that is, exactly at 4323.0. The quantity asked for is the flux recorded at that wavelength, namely 22.4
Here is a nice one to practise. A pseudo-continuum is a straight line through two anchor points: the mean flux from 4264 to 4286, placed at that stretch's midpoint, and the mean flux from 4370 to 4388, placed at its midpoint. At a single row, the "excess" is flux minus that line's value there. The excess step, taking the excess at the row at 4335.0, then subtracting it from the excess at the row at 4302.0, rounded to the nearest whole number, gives -9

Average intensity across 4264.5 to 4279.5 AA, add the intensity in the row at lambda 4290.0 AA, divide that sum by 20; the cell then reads 2.22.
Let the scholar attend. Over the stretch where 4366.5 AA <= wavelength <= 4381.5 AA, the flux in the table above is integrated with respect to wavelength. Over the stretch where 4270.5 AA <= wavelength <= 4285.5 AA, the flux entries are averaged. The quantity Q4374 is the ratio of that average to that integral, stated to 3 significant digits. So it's 0.0605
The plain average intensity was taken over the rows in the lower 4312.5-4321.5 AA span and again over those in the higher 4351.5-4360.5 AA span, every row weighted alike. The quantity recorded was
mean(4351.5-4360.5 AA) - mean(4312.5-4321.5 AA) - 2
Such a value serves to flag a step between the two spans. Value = -1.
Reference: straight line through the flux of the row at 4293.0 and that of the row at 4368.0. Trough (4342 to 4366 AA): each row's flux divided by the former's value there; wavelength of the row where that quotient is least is 4356.0 AA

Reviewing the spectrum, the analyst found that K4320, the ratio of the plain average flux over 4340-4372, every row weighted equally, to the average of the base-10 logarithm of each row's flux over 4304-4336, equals 18.9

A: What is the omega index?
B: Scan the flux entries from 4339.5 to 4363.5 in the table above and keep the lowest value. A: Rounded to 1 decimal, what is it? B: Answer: 22.7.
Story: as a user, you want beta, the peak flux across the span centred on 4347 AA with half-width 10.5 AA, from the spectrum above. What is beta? 25.8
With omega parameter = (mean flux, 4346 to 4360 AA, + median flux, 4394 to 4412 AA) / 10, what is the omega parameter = 4.82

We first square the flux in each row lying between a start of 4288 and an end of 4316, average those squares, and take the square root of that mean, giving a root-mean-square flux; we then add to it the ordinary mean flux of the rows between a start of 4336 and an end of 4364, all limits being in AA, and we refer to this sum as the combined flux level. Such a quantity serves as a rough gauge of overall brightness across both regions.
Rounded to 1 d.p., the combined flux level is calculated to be 43.3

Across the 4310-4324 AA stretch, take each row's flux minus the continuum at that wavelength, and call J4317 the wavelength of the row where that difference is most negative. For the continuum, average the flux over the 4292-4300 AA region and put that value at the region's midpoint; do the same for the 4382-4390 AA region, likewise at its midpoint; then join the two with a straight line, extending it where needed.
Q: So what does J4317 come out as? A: 4311.0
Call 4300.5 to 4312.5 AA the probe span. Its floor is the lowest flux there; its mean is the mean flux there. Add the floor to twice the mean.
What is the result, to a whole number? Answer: 49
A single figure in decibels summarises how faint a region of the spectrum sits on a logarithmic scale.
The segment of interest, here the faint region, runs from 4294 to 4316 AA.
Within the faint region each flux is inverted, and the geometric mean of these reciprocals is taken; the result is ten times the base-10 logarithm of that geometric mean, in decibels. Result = -12.4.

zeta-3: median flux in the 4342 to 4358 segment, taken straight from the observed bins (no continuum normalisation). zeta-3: 24.4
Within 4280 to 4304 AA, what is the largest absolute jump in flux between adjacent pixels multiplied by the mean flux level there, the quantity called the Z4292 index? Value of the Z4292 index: 70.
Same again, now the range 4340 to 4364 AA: 67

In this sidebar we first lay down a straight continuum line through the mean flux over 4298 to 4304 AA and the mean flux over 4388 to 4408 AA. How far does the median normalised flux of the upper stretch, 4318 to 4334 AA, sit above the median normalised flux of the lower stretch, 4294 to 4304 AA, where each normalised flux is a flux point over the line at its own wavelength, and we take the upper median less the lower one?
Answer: 0.16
